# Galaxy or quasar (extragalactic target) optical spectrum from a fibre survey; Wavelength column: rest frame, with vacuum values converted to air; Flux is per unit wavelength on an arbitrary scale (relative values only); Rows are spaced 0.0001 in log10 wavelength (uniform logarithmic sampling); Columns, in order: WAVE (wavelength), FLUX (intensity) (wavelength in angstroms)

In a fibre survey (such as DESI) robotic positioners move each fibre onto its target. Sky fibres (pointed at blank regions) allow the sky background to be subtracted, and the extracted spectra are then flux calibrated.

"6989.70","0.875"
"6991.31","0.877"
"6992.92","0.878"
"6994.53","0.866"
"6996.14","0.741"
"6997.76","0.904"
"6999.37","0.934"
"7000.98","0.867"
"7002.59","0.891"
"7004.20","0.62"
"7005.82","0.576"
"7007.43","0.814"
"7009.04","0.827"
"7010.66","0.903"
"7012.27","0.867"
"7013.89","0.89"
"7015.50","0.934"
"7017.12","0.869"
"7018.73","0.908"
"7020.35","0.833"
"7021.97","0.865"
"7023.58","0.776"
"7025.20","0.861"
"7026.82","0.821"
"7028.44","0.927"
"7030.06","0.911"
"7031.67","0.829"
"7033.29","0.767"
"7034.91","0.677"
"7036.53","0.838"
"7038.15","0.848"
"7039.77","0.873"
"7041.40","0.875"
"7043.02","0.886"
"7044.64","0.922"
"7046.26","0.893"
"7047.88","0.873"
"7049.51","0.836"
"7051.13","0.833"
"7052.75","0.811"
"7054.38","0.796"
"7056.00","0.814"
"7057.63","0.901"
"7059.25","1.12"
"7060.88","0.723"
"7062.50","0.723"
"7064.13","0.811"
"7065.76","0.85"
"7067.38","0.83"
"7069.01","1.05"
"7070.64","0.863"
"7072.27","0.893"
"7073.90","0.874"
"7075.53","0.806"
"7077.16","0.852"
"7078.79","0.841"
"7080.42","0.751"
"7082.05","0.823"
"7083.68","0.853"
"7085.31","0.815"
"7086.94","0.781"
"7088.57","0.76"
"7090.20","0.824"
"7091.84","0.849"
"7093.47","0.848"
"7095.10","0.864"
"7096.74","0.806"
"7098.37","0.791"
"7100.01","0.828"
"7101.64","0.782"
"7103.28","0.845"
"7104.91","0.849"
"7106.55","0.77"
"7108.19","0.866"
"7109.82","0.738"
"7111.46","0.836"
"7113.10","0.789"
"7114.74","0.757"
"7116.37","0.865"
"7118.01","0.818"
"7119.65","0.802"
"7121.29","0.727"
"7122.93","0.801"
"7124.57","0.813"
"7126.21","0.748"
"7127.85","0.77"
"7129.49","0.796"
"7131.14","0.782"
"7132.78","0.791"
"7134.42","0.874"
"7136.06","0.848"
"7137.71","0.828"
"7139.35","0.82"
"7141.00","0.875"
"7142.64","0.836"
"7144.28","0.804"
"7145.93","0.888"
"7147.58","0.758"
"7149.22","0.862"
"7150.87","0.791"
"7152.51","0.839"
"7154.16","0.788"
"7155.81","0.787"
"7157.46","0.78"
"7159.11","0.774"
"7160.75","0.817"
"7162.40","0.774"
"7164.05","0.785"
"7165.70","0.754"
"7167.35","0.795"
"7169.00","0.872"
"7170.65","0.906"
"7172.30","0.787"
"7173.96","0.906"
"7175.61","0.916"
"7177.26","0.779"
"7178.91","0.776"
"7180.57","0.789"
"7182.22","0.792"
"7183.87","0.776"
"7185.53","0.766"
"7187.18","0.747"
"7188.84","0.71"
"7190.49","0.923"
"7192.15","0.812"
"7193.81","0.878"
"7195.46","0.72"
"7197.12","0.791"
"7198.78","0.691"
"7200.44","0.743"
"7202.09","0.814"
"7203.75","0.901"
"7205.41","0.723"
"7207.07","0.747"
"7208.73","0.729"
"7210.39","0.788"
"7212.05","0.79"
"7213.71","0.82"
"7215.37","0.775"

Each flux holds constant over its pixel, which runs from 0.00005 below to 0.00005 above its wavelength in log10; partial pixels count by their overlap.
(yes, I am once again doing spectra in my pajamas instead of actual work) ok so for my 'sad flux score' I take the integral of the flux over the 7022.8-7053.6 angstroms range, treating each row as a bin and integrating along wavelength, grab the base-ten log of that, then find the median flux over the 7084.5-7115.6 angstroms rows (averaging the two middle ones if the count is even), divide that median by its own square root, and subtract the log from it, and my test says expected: -0.513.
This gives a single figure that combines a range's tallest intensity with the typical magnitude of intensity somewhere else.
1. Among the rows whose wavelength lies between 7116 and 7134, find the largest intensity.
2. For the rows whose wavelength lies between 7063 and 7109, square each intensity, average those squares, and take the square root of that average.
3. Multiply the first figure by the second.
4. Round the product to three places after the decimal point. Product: 0.724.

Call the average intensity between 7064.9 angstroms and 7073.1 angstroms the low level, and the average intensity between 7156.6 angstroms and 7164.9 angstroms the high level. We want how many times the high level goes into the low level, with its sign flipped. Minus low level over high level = -1.14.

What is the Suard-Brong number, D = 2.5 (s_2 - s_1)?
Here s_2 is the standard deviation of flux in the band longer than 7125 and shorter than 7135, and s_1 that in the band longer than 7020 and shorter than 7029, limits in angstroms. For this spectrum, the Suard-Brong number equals -0.02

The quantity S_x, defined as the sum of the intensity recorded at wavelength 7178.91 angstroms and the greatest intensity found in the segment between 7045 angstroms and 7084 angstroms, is 1.90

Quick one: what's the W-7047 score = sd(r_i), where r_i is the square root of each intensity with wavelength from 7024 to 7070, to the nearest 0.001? 0.047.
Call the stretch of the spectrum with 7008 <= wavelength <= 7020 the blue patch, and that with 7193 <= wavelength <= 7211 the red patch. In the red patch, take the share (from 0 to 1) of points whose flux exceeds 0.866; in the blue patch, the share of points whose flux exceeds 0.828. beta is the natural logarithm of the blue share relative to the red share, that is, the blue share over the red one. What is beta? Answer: 1.55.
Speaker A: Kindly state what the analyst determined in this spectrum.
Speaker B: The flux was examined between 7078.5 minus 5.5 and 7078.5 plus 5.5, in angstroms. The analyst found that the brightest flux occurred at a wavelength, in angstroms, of 7073.90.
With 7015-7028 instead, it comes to 7015.50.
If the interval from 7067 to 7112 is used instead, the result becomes 7069.01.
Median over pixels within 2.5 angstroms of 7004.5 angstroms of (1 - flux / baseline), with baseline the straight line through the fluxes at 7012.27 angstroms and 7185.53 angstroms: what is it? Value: 0.29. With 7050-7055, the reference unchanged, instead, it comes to 0.04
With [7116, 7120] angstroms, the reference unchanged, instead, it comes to -0.02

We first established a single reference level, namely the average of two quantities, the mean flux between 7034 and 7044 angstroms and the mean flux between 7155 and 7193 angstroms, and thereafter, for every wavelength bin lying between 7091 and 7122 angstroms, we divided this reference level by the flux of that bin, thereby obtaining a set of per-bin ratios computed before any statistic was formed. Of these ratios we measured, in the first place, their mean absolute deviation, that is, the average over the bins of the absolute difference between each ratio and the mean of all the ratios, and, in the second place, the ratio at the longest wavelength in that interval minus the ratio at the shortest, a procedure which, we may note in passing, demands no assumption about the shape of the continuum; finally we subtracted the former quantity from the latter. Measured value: 0.12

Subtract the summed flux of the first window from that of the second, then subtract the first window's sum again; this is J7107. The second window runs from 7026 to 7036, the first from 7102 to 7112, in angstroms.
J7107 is -4.9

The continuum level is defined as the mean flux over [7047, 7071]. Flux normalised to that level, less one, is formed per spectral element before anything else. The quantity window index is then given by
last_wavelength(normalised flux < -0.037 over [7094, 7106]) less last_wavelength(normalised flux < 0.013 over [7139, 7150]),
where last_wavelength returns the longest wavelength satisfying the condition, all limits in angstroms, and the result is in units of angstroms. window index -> -47.6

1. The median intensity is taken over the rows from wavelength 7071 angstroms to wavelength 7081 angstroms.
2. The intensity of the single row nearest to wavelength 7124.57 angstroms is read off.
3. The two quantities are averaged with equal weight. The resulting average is 0.83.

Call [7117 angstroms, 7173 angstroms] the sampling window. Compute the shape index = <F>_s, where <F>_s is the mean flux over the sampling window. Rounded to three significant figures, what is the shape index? 0.809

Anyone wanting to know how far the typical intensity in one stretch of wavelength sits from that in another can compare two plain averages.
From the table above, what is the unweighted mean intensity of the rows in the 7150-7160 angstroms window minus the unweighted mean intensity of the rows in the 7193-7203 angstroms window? 0.02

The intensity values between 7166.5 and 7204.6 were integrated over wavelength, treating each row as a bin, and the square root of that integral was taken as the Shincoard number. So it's 5.5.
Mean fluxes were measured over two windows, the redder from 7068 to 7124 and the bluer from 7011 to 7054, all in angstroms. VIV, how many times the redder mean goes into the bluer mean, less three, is -1.96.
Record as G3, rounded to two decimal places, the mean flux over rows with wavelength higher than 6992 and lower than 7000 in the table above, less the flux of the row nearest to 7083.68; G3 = 0.01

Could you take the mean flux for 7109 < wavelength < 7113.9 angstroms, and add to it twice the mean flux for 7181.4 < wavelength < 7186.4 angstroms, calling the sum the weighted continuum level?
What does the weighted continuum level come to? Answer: 2.34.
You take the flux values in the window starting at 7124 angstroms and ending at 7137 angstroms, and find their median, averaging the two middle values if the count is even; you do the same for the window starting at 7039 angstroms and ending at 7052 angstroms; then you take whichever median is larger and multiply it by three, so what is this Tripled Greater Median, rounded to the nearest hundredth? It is 2.62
